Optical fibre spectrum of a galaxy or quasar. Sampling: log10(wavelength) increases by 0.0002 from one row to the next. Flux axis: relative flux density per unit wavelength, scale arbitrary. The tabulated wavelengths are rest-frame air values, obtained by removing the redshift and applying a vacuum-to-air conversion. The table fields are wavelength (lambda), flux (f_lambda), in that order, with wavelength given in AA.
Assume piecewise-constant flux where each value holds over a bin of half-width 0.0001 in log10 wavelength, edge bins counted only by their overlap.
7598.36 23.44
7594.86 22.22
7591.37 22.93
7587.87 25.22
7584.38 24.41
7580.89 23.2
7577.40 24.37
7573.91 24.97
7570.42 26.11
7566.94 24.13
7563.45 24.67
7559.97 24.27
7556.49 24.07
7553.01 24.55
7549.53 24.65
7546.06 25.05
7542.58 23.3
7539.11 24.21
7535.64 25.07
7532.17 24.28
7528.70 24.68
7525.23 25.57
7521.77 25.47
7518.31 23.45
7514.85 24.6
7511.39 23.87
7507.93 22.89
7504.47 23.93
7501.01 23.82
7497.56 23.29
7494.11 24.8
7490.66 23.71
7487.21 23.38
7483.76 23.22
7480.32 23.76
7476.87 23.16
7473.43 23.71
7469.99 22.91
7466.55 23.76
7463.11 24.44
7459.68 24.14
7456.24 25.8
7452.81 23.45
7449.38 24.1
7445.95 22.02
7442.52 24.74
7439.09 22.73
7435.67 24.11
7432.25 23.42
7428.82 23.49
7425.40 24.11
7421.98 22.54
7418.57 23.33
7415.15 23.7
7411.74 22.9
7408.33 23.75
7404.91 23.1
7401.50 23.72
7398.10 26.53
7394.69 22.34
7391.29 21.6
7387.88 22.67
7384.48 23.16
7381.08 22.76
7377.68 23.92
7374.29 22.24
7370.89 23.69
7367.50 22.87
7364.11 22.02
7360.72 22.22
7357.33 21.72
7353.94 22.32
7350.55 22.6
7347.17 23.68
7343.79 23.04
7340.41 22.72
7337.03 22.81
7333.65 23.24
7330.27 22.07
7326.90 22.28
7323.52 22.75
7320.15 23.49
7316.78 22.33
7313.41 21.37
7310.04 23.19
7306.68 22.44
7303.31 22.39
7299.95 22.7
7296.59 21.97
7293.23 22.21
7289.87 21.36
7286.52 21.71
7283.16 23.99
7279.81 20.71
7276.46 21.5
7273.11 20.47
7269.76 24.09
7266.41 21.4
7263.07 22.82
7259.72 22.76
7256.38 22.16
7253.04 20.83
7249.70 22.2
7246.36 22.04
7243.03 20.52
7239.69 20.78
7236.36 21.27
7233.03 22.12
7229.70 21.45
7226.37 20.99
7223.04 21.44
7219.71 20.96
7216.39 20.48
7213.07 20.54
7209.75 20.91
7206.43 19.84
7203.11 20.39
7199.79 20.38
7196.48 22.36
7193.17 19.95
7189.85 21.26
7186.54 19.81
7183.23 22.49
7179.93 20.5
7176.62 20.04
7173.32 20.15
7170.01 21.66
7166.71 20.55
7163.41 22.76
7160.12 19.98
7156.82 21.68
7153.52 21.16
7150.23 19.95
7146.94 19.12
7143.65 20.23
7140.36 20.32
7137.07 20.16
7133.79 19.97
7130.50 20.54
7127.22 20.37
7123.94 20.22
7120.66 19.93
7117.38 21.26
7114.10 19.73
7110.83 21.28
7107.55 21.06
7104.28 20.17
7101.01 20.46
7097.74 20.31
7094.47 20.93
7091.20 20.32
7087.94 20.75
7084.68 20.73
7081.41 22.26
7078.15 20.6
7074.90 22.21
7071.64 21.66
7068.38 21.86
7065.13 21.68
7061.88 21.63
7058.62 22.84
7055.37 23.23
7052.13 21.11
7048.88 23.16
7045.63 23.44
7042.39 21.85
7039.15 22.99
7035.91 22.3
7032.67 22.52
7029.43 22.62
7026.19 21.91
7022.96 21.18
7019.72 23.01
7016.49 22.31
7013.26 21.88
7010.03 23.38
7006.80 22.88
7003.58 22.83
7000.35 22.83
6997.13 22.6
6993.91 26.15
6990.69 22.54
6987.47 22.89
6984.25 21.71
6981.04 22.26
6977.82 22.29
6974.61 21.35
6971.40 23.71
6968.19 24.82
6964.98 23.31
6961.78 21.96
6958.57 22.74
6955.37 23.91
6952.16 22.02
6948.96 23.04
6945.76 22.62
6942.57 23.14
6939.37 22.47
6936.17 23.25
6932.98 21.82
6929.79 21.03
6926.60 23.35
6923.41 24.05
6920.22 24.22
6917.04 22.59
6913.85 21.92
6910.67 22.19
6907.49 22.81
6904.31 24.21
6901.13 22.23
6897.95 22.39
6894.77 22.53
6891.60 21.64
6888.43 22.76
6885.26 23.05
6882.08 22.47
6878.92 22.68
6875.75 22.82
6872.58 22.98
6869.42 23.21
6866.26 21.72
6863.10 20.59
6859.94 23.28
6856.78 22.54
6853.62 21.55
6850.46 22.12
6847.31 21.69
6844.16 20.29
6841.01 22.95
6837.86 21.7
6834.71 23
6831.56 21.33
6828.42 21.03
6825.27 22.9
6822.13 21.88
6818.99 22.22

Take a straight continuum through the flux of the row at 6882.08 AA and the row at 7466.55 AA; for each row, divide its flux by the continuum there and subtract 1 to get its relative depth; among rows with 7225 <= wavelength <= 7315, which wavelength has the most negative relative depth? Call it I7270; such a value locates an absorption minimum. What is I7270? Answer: 7273.11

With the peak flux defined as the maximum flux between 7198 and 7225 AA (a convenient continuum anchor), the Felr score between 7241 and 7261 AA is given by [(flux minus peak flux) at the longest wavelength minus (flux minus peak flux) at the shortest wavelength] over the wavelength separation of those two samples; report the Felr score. 0.13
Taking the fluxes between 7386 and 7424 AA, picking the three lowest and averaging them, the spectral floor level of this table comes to 22.2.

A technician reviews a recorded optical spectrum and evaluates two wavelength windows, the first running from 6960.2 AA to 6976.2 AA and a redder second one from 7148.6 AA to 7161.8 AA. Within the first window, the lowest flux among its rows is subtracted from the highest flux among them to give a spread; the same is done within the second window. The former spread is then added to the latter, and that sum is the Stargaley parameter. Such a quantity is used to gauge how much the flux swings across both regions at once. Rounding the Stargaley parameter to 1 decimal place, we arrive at 5.2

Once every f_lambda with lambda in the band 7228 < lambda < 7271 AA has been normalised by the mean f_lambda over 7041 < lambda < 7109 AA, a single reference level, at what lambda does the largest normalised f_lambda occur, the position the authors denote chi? 7269.76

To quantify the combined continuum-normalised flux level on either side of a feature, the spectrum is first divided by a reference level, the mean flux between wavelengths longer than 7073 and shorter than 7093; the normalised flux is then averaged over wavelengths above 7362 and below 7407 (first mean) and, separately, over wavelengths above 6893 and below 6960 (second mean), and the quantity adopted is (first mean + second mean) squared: 4.7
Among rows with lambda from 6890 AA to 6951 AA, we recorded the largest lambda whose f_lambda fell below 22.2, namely 6932.98 AA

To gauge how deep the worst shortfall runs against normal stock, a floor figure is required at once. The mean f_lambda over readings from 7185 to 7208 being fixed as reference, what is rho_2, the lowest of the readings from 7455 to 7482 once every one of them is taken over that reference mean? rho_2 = 1.11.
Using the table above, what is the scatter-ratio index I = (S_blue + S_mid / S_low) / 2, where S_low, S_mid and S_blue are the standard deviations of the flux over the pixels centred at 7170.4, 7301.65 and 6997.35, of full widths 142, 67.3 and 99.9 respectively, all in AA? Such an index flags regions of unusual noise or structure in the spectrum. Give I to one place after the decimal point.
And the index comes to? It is 1.1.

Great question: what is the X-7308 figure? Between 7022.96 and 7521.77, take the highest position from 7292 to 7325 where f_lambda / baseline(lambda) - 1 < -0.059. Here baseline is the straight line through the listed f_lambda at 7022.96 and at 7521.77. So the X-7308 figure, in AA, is 7313.41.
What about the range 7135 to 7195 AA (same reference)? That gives 7193.17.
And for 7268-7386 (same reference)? 7381.08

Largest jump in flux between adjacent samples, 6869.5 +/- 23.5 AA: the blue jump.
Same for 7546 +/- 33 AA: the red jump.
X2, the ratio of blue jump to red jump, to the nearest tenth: 1.3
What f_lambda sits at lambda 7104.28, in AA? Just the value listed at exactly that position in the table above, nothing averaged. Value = 20.17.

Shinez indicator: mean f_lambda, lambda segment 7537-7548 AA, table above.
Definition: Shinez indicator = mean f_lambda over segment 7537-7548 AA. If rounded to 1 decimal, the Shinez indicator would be 24.2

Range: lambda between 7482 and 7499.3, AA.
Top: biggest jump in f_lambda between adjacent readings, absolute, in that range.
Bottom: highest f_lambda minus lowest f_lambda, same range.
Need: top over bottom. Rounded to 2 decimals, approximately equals 0.96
